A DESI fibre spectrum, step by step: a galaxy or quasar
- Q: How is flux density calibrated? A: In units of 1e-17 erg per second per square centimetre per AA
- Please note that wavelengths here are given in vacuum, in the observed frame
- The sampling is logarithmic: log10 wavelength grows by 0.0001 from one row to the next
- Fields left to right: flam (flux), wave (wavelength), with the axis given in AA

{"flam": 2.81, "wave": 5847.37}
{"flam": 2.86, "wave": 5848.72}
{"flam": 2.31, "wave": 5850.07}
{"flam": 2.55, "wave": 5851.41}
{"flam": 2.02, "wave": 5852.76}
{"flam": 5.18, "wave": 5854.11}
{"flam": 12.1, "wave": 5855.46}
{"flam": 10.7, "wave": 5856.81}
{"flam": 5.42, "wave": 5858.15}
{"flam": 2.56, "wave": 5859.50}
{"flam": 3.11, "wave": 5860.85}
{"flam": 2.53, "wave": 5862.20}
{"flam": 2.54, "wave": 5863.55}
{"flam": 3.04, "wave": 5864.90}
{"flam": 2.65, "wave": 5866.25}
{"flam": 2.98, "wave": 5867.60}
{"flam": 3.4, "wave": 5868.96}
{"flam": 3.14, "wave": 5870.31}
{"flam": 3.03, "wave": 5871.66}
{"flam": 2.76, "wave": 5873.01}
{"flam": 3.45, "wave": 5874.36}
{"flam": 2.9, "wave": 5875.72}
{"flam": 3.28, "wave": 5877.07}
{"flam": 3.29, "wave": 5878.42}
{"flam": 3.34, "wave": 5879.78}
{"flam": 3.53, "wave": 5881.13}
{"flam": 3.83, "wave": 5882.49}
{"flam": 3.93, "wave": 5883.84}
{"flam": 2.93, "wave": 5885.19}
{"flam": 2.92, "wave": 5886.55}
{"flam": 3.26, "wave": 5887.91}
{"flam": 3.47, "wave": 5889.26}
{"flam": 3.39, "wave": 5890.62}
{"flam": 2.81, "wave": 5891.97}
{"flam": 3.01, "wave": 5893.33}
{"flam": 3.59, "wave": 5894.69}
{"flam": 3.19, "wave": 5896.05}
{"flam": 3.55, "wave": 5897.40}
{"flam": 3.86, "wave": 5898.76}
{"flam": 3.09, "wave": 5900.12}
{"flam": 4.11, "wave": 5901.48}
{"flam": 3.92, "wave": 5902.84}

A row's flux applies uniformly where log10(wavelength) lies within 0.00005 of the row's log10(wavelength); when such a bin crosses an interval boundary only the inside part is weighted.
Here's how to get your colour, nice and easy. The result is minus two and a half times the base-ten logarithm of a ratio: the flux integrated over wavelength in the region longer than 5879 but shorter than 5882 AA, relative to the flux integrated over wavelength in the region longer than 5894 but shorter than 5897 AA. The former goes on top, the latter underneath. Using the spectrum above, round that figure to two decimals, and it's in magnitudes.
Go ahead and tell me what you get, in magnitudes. -0.01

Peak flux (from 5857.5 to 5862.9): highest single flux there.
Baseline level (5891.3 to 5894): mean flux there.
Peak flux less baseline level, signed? 2.5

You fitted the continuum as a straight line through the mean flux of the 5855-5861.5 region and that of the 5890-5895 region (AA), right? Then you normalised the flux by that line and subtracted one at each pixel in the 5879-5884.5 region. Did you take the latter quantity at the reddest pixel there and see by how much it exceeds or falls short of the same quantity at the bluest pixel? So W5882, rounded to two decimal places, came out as 0.22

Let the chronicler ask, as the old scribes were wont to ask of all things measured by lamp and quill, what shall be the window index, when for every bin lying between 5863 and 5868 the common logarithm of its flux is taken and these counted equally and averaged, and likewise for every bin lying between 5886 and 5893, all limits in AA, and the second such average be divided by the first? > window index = 1.1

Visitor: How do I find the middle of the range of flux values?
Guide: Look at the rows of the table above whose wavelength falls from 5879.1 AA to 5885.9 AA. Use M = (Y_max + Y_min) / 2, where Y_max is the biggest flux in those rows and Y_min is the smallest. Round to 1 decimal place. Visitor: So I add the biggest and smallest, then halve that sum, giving 3.4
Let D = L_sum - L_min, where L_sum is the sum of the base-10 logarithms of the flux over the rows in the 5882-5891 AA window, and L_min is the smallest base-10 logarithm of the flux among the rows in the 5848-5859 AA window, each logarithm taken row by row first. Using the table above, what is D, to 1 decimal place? 3.4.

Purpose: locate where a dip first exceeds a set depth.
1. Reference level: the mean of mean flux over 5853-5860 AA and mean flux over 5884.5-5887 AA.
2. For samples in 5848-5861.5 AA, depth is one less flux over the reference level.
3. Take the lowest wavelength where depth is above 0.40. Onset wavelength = 5848.72 AA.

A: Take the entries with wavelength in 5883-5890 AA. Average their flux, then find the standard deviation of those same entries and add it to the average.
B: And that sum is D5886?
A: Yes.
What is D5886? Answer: 3.7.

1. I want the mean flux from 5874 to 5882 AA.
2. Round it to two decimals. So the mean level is 3.30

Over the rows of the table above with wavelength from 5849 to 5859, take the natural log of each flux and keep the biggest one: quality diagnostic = 2.49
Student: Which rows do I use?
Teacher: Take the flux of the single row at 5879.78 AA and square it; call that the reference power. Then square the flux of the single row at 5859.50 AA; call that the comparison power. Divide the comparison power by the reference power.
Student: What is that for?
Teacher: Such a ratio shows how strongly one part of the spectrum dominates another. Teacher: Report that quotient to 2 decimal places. 0.59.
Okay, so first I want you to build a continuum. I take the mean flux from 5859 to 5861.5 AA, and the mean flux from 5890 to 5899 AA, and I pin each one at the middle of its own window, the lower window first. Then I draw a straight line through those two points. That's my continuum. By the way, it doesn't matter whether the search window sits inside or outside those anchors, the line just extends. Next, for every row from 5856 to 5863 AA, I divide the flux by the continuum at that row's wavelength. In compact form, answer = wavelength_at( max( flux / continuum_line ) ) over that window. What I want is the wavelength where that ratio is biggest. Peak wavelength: 5856.81 AA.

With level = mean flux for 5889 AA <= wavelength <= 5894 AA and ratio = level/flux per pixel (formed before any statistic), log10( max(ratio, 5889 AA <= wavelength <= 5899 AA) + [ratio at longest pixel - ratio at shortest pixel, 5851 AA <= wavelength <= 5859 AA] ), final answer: -0.33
